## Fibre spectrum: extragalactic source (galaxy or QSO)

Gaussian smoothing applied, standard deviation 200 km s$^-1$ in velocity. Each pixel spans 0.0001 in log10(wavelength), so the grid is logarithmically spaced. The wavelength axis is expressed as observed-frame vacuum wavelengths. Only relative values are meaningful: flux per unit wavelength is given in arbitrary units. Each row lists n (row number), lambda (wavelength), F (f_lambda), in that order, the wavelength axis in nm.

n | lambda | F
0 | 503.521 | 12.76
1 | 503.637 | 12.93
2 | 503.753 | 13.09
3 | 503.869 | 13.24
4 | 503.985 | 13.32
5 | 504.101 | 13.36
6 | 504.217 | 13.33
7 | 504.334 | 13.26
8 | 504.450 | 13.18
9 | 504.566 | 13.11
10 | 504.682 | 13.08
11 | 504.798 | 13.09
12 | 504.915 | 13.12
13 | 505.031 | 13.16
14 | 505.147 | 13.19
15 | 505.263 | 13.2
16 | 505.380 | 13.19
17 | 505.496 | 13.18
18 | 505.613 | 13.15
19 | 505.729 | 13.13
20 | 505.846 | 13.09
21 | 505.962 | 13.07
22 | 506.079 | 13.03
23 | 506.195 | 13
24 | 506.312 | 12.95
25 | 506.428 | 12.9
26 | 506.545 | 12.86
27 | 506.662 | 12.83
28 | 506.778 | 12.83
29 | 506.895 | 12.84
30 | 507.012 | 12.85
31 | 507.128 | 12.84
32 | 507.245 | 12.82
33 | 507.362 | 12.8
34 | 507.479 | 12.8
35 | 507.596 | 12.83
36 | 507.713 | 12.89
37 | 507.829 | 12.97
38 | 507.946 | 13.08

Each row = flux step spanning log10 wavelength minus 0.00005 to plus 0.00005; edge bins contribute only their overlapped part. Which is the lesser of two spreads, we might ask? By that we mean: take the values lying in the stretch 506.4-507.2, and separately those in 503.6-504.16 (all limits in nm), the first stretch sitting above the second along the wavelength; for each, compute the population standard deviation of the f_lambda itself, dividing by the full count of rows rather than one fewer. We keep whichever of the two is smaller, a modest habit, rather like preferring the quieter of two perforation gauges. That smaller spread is 0.023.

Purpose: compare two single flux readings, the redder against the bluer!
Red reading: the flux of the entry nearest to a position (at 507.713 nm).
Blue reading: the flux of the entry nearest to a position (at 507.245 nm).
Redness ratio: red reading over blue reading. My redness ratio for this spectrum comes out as 1.01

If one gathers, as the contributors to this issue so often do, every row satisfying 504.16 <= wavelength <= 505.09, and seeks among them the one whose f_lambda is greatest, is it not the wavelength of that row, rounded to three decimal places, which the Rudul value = 504.217 nm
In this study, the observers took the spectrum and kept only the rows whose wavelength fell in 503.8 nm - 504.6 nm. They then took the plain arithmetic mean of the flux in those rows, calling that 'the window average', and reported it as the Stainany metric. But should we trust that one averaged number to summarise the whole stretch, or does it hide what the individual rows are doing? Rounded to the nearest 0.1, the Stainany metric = 13.3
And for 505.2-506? 13.1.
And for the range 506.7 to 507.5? 12.8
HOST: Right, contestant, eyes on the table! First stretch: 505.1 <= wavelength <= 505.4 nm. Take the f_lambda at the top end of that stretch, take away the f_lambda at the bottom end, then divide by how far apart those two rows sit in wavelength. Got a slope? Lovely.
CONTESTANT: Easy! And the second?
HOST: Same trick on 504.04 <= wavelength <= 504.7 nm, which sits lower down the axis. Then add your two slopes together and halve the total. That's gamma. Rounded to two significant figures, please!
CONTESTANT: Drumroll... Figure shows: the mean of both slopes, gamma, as -0.24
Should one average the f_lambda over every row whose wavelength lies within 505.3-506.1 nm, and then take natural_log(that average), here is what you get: 2.57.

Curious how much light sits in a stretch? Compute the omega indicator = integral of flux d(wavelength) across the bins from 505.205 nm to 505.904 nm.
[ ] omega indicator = 9.189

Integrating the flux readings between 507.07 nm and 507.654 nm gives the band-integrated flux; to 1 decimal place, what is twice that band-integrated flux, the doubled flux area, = 15.0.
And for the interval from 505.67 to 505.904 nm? 6.1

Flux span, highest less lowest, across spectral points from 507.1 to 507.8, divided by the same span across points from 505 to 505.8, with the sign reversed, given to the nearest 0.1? -1.3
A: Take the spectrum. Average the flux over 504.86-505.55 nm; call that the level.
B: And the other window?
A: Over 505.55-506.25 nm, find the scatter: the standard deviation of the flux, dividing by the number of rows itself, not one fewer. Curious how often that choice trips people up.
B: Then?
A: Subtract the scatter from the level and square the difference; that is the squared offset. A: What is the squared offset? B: 172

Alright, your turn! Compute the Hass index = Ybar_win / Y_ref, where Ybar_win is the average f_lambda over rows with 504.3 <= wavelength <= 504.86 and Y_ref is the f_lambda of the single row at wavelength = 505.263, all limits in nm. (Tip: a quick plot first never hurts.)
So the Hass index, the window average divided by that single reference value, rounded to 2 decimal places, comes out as 1.00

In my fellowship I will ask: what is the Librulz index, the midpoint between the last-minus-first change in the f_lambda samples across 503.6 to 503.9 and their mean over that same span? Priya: 6.70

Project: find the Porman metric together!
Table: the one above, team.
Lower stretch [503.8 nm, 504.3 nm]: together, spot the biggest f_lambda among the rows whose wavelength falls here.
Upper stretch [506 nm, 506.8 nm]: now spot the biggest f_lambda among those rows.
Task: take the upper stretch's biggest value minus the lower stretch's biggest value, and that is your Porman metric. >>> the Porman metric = -0.33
